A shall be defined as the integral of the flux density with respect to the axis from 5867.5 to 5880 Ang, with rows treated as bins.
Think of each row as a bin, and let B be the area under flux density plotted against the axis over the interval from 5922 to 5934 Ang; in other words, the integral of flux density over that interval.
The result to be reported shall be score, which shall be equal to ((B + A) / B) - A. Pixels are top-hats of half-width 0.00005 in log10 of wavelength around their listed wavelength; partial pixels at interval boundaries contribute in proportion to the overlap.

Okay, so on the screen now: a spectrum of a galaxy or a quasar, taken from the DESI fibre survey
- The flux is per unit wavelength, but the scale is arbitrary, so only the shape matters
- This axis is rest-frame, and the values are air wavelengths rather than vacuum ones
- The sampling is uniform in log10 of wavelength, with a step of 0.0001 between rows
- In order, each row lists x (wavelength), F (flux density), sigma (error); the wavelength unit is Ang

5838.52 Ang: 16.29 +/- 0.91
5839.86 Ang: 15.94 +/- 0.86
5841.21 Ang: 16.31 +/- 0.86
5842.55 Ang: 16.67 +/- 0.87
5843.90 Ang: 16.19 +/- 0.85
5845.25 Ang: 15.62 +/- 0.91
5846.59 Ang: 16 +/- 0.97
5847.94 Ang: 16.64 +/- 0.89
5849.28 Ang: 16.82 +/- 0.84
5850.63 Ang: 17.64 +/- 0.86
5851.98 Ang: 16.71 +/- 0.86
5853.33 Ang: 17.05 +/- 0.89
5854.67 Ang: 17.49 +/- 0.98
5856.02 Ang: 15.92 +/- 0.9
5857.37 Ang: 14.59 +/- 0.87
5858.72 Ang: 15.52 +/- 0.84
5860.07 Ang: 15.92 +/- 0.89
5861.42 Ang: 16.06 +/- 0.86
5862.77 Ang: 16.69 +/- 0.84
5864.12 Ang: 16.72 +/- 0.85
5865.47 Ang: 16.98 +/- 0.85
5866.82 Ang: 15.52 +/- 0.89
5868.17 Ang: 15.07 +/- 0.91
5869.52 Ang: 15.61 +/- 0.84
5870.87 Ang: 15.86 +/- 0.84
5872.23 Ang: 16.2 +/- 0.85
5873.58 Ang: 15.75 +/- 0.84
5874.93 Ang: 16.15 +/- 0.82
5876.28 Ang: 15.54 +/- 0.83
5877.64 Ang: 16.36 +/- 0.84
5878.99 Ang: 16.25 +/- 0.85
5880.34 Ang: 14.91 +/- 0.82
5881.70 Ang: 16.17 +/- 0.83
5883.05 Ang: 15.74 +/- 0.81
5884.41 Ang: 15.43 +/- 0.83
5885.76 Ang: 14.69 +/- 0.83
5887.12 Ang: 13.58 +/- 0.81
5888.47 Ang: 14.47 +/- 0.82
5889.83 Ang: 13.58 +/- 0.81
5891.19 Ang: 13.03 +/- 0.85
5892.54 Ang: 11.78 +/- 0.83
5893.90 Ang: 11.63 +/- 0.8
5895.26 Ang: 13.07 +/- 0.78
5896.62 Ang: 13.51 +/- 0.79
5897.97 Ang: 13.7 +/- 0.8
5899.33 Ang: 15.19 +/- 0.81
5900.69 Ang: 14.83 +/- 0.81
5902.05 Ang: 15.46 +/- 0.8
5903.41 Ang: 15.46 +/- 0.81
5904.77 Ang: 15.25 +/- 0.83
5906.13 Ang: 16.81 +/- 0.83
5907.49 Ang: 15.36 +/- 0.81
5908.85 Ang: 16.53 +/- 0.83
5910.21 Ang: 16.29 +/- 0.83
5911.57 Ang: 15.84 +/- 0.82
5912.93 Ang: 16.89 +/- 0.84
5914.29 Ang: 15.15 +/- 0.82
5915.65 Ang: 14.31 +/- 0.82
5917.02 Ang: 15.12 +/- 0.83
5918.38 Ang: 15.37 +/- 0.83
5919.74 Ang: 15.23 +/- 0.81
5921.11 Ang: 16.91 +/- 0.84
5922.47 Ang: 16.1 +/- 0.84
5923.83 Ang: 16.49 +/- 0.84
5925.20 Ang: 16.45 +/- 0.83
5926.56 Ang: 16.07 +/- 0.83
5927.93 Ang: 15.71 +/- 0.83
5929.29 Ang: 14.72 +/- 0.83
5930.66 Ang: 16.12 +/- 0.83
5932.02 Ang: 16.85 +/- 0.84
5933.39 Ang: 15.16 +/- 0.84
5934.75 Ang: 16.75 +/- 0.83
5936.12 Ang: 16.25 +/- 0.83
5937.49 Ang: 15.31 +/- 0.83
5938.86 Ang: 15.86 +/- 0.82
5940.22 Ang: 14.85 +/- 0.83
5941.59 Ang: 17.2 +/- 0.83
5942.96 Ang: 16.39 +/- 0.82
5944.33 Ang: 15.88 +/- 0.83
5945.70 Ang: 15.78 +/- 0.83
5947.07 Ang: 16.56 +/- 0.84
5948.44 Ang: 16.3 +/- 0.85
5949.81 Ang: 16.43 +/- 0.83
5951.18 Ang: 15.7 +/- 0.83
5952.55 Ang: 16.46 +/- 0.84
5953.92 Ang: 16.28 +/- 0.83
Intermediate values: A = 198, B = 192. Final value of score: -196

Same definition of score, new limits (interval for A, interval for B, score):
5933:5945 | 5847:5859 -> -190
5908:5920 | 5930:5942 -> -186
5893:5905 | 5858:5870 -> -168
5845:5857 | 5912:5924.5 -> -198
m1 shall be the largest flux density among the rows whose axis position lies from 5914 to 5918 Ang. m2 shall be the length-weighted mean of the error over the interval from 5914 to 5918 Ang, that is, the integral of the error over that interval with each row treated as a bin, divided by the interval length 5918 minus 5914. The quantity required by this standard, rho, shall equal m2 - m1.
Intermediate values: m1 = 15.15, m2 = 0.824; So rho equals -14.33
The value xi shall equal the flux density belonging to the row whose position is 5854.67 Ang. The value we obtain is 17.49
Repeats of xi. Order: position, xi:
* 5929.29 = 14.72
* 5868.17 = 15.07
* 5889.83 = 13.58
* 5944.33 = 15.88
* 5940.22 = 14.85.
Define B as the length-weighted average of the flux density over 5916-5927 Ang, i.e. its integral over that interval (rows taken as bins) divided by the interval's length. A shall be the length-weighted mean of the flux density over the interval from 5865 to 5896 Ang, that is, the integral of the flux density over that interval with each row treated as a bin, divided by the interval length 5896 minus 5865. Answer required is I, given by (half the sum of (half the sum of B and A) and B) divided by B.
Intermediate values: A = 14.9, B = 15.9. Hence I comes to 0.984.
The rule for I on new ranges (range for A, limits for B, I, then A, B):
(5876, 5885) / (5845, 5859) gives 0.990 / 15.8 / 16.4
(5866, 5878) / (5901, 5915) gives 0.998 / 15.8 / 15.9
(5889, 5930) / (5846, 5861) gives 0.980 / 15.1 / 16.4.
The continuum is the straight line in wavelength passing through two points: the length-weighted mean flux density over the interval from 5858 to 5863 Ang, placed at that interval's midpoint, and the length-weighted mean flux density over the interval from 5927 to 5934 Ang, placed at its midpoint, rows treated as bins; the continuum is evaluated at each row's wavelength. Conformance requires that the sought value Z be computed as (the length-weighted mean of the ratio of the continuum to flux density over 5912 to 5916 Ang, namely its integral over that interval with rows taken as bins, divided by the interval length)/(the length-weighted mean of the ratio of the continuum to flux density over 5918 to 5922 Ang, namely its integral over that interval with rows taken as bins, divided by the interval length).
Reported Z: 1.03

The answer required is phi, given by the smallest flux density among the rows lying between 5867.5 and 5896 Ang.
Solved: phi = 11.63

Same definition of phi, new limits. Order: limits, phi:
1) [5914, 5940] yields 14.31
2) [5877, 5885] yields 14.91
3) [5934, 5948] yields 14.85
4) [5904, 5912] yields 15.25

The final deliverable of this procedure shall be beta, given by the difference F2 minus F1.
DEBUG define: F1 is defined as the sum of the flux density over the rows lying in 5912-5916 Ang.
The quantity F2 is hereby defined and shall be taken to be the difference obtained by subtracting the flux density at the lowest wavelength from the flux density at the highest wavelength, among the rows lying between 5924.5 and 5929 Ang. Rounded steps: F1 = 46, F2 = -0.7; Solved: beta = -47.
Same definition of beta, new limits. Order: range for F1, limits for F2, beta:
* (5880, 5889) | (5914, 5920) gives -105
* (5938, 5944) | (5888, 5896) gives -66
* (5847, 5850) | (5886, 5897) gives -34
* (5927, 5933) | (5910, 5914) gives -63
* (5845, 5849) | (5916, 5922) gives -46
